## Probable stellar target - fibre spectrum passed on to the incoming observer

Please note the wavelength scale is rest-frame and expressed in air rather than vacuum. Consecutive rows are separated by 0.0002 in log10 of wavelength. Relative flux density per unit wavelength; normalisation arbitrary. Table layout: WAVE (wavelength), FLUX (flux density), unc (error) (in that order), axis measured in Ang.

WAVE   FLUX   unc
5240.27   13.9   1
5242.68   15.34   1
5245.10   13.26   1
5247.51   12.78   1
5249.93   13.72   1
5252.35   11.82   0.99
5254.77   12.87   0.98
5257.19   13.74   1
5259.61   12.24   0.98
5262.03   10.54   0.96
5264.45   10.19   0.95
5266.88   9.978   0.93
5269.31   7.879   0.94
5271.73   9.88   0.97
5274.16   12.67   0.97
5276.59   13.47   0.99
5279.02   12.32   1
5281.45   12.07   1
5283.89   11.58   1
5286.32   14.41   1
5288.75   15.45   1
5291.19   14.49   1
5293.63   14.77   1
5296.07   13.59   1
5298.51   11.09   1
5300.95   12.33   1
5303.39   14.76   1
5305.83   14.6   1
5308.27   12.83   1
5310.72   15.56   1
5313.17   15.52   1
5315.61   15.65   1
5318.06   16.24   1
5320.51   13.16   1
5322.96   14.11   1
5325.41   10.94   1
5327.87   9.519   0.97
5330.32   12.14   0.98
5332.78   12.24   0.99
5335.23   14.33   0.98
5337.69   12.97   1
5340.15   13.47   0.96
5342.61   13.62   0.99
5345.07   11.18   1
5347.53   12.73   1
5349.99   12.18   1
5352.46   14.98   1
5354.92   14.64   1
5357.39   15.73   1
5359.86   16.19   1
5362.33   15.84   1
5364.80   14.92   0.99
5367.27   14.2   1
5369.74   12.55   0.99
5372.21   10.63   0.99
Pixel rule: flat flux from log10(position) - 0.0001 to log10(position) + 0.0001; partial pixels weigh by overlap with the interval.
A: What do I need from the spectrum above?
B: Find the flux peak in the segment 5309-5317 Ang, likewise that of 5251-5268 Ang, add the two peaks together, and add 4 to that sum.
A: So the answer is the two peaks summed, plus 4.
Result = 33.4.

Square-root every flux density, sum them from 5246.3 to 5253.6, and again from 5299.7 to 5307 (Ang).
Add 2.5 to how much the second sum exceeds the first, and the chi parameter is 3.0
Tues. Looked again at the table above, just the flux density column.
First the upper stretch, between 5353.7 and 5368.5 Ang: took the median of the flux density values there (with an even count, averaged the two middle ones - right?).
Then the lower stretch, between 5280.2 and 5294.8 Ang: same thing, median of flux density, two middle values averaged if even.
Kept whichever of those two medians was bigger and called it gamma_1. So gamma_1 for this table 15.3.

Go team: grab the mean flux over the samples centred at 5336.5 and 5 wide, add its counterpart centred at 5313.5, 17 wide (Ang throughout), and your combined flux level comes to 28.4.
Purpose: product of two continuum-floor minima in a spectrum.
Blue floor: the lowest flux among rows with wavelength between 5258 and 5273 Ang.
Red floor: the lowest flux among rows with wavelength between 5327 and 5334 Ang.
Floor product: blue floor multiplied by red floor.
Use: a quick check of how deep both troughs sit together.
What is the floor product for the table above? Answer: 75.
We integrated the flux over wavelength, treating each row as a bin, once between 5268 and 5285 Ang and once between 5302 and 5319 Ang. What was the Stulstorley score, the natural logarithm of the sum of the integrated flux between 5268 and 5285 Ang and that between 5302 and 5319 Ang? 6.11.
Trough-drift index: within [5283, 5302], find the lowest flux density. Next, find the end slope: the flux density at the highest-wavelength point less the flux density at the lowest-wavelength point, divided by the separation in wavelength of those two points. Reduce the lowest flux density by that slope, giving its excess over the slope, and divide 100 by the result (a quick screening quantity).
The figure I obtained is 9.1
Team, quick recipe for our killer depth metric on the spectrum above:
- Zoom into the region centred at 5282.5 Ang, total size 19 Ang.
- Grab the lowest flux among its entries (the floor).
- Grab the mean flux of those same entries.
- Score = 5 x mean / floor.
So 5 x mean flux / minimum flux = 5.7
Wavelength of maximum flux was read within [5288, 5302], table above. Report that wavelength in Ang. 5288.75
